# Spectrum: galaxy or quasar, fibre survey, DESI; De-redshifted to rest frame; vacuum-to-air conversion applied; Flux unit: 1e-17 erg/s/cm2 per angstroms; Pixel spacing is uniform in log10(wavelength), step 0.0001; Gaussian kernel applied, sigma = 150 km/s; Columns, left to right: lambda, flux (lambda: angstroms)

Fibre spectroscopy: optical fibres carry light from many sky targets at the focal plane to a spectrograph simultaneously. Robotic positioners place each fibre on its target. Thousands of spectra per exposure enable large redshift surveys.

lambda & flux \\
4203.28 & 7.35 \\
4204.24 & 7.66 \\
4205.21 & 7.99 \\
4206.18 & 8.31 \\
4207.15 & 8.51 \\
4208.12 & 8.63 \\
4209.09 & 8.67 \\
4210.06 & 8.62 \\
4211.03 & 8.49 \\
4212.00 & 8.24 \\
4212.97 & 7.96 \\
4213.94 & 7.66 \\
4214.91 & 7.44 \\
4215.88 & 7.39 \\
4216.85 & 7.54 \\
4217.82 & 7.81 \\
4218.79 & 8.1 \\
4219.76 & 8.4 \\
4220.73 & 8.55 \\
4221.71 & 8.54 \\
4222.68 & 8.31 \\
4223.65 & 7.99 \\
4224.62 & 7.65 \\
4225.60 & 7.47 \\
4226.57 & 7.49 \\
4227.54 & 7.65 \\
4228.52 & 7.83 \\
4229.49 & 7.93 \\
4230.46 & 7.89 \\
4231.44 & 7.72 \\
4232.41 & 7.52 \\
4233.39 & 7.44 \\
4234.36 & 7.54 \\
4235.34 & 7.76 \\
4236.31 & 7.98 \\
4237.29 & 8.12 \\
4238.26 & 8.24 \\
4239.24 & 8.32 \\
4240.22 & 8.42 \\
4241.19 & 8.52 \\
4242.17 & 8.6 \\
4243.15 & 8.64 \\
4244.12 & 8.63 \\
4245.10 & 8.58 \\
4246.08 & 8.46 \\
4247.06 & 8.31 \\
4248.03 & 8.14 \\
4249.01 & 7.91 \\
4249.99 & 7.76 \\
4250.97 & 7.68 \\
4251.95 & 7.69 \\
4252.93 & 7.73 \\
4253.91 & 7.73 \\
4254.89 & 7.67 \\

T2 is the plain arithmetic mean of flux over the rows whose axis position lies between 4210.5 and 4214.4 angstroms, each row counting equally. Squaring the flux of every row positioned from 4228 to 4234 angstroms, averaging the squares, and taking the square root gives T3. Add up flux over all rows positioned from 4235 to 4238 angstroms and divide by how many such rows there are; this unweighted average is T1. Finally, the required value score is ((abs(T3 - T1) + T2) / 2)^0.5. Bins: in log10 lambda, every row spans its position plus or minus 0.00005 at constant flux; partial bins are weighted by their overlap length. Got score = 2.04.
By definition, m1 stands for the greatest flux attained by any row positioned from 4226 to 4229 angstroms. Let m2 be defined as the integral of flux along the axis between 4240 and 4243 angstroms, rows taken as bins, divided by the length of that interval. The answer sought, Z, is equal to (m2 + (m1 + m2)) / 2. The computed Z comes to 12.5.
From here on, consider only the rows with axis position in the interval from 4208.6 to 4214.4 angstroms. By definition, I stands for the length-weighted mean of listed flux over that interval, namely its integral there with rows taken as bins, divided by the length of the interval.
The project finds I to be 8.27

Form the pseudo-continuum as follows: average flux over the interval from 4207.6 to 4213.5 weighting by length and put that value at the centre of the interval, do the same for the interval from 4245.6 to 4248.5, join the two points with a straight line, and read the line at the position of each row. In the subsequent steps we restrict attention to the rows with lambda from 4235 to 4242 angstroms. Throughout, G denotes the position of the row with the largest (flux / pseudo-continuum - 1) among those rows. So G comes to 4241.19 angstroms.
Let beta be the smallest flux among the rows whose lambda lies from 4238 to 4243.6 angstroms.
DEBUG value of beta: 8.24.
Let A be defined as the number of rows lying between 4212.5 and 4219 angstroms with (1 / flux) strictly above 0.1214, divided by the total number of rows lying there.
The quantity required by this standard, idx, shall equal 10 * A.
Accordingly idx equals 10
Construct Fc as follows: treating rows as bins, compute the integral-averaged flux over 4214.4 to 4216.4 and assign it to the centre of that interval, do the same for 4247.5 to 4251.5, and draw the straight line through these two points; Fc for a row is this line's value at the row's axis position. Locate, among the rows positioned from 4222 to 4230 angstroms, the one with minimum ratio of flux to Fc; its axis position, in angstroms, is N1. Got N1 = 4225.60 angstroms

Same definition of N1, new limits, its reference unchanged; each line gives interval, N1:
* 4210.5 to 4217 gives 4215.88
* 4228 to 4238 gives 4233.39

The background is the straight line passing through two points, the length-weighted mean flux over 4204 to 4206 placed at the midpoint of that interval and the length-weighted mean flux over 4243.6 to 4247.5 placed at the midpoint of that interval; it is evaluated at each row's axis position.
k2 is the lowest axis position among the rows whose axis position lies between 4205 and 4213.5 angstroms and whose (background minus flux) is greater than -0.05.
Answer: 4212.97 angstroms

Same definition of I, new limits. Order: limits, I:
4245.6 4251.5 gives 8.04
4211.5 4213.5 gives 8.09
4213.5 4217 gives 7.51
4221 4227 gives 7.93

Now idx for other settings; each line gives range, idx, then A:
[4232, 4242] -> 6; 0.6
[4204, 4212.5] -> 2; 0.2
